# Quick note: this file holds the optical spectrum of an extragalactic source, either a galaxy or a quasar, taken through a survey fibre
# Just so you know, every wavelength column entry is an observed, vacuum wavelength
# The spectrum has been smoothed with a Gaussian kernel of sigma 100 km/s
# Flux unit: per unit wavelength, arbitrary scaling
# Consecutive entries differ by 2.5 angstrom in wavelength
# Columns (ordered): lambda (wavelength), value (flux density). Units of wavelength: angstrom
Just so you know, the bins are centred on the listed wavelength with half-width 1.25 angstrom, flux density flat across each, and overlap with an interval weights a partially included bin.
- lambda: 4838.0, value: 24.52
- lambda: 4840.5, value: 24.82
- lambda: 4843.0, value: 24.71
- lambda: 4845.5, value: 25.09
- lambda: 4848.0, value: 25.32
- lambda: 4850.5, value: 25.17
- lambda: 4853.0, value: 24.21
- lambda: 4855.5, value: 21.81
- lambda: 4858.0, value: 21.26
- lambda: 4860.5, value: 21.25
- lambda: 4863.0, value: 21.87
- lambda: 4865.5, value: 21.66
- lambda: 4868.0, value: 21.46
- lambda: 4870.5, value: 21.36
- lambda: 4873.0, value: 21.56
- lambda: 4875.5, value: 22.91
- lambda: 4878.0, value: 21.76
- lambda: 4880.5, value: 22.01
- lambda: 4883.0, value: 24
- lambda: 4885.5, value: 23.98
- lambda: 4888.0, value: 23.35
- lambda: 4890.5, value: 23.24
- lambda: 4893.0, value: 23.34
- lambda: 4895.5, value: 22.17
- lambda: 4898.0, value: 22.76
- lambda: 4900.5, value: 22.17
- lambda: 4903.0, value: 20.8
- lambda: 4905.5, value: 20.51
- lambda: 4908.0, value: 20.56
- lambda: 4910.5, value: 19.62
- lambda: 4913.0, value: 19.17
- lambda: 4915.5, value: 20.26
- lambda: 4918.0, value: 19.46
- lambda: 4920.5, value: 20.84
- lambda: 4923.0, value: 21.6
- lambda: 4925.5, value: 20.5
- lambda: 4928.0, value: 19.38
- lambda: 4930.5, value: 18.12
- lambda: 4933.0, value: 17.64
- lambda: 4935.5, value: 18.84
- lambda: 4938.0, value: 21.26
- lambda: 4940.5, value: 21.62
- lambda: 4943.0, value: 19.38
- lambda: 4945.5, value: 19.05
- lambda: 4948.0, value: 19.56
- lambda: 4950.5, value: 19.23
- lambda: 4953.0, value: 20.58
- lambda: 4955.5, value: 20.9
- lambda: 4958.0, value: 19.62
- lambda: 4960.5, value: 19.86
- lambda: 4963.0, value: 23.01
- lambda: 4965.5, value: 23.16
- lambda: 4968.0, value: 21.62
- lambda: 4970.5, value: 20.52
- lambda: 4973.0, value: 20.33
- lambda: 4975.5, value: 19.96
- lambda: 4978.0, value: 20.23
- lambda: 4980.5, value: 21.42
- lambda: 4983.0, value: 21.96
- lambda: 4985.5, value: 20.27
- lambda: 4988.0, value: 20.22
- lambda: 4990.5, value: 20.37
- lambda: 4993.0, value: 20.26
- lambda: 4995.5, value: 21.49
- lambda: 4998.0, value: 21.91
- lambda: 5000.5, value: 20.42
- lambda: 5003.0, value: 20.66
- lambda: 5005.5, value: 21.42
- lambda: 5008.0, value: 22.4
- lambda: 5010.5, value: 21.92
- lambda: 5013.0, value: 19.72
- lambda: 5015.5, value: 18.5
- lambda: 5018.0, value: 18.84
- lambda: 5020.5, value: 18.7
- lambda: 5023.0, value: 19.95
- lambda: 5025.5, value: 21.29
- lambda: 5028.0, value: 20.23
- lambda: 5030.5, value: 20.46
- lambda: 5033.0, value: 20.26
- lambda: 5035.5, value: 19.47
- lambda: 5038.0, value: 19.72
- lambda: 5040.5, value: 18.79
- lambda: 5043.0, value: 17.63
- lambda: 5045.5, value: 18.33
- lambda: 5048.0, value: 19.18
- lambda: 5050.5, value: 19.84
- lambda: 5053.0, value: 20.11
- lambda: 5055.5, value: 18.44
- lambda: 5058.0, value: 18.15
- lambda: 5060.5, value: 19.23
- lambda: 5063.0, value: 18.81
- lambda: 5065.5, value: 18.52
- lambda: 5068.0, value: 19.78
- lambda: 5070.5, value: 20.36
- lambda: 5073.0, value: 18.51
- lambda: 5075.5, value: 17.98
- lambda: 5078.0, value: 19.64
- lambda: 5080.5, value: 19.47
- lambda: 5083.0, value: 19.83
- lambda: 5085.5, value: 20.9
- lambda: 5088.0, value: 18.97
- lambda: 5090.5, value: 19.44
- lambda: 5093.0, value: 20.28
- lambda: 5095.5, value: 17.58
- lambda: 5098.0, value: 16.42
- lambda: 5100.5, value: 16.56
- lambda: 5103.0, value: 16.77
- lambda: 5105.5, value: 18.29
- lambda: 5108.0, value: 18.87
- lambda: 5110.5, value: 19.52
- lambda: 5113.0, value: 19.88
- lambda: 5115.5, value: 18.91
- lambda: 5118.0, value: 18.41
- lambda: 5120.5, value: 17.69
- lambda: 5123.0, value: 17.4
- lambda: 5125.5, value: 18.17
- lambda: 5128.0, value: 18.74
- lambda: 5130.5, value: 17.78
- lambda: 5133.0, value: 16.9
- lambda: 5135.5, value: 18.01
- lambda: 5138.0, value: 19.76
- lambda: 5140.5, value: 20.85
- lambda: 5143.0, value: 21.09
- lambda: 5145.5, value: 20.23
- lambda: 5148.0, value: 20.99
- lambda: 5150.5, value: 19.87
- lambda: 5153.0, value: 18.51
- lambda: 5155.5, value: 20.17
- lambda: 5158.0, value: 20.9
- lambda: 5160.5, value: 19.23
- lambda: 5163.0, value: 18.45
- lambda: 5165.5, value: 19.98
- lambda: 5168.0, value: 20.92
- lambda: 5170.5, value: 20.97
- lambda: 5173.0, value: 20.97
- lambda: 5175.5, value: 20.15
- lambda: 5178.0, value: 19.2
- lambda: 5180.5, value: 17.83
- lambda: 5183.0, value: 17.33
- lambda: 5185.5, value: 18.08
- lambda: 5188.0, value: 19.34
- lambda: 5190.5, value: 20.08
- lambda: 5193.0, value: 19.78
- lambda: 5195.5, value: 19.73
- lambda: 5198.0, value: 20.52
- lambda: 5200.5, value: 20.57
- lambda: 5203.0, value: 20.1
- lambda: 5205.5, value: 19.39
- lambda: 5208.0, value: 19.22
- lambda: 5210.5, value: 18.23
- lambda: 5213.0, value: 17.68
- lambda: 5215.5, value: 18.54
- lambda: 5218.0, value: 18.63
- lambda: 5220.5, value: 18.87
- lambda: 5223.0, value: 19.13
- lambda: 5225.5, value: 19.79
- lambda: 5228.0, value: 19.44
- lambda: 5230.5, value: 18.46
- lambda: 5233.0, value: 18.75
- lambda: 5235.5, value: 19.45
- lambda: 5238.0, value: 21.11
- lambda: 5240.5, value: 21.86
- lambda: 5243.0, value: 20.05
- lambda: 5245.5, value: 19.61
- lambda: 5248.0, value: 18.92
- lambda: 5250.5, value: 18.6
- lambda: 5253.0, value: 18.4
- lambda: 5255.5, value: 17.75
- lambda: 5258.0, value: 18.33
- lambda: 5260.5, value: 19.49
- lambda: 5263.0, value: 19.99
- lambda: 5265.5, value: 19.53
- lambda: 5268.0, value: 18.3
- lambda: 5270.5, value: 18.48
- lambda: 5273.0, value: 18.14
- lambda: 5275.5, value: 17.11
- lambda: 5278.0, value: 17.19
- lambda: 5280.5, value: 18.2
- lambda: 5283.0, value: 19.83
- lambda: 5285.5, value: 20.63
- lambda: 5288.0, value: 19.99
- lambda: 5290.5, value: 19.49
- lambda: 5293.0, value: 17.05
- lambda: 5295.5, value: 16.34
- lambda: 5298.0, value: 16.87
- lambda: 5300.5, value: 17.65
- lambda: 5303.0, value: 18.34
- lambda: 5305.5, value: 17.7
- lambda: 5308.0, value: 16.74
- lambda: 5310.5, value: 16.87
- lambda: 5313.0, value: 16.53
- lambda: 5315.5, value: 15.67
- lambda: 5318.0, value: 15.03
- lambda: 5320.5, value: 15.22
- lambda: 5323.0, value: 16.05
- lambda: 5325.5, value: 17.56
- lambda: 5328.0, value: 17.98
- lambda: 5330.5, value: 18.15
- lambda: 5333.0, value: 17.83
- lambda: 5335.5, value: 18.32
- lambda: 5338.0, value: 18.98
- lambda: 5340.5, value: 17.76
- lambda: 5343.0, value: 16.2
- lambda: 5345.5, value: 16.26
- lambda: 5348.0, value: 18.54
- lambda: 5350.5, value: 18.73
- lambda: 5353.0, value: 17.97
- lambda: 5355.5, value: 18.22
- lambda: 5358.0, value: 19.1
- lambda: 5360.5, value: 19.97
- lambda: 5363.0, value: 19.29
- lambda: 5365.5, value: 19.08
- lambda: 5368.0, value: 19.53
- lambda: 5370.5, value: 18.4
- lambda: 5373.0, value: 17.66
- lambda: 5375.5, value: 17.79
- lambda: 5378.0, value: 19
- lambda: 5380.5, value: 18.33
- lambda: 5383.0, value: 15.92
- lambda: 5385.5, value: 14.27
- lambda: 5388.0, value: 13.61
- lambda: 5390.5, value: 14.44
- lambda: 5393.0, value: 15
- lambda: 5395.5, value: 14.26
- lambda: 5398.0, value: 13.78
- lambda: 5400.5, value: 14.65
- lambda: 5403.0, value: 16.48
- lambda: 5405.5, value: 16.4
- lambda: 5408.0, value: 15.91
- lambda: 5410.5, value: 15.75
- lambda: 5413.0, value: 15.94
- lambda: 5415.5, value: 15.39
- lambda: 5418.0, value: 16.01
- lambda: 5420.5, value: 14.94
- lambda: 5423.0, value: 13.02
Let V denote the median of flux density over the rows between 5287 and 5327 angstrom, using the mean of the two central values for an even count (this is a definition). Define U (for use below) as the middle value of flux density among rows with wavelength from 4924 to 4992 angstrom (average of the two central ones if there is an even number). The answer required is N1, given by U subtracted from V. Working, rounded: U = 20.3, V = 16.9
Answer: -3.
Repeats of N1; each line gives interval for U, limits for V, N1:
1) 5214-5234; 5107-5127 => 0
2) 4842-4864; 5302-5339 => -7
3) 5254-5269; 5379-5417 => -4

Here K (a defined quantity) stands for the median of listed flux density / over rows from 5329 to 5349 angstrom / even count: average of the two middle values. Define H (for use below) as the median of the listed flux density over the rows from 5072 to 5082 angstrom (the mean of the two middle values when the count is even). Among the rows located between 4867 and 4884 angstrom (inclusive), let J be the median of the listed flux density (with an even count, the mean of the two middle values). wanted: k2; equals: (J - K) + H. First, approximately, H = 19.0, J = 21.8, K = 18.0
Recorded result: 23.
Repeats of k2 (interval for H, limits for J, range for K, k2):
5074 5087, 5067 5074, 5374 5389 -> 23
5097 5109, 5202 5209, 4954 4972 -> 15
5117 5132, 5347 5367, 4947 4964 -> 17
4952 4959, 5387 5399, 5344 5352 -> 16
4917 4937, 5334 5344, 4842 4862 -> 13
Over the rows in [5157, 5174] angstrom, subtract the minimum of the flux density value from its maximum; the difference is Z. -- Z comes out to 2.52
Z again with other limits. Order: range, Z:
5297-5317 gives 2.67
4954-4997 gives 3.54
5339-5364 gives 3.77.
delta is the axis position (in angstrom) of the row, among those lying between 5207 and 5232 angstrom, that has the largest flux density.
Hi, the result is 5225.5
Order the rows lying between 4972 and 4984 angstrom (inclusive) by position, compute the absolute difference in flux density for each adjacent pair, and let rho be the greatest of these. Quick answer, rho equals 1.2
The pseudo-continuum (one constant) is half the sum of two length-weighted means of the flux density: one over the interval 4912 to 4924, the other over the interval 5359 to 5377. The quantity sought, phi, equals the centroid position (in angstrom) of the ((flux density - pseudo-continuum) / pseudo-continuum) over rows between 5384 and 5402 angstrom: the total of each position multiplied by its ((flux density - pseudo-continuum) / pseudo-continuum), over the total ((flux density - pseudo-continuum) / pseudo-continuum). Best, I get 5392.9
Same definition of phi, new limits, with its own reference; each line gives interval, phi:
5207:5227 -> 5214.3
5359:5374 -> 5371.9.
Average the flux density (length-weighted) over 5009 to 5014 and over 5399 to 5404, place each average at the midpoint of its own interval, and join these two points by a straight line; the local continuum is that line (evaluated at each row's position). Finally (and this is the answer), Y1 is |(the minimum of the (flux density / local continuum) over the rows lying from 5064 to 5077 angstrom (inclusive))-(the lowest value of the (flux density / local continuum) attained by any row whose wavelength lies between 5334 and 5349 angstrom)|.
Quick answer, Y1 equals 0.100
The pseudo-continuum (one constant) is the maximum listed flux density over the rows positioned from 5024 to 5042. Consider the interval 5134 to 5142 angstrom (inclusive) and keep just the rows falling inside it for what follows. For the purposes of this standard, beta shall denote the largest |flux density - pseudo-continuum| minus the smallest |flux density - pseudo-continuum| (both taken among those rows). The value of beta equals 2.8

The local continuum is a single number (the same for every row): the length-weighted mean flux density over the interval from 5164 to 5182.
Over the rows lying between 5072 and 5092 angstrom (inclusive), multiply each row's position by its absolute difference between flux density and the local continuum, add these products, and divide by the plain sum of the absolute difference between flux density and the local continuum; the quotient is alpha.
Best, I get 5079.9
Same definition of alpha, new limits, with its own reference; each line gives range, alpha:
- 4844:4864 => 4851.6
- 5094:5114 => 5101.1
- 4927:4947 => 4936.1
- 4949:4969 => 4962.3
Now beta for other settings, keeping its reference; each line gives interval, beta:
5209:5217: 0.9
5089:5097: 2.7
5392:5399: 1.2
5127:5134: 1.8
